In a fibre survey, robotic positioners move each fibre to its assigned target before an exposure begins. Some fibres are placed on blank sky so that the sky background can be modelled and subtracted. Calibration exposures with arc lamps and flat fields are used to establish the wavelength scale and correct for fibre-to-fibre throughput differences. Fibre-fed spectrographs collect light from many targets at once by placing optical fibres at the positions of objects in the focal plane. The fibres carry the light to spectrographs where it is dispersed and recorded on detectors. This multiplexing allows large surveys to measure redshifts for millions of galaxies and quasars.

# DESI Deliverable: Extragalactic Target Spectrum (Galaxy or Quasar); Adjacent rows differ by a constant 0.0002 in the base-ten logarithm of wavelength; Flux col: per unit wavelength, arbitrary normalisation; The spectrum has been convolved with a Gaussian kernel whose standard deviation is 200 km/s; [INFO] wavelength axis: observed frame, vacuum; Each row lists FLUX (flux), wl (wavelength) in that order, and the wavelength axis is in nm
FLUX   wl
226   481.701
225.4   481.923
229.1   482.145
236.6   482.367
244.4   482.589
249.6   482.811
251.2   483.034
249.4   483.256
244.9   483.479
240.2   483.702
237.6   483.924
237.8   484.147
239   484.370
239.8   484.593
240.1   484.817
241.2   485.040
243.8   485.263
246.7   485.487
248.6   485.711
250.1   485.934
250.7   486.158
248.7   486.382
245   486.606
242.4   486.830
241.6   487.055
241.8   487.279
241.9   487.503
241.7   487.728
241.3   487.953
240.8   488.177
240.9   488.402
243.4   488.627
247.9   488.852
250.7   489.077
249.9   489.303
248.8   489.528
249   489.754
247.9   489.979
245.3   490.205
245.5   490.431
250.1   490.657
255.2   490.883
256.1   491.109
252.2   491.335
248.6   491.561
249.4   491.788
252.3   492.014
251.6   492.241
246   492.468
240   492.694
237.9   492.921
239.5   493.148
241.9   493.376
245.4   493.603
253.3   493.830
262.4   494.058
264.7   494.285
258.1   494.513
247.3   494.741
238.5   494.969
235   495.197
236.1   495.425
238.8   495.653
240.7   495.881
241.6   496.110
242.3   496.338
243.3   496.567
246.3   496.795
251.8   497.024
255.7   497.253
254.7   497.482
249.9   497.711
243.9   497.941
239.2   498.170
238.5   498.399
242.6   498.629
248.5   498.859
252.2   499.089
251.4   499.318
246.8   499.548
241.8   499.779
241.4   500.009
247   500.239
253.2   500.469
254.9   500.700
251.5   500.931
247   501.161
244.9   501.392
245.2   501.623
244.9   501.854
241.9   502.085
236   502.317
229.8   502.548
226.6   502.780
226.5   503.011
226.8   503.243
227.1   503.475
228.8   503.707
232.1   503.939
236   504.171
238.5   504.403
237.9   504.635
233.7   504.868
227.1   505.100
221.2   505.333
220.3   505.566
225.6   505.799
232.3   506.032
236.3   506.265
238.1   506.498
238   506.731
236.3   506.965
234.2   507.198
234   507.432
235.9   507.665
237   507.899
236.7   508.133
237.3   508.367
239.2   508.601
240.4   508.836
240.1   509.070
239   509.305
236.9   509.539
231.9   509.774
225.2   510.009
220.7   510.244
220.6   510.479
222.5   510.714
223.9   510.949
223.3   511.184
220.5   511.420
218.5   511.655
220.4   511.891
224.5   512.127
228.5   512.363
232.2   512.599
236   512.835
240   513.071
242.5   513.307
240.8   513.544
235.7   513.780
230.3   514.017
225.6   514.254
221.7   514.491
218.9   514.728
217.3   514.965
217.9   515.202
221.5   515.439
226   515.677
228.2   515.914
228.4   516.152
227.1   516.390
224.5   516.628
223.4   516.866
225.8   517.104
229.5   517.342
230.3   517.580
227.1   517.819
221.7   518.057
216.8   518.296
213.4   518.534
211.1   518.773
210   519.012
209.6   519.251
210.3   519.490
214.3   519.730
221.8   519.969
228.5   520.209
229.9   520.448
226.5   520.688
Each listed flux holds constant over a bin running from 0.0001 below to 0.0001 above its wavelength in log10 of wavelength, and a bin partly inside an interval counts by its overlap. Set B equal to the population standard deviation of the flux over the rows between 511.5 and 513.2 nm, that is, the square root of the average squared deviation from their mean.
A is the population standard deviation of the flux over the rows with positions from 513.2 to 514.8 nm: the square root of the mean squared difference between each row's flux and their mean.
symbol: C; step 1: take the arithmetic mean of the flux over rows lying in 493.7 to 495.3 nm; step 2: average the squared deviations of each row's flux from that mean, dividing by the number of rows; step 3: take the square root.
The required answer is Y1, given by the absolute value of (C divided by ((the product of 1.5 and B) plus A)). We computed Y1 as 0.543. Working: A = 8.6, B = 7.4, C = 11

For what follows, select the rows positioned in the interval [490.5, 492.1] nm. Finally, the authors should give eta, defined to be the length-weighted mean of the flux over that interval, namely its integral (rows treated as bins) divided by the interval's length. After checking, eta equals 252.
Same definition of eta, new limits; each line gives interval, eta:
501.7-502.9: 236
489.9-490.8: 247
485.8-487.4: 246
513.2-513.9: 239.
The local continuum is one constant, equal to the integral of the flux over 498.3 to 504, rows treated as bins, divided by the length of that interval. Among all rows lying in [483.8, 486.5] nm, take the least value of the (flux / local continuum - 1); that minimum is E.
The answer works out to -0.015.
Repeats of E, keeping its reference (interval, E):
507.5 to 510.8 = -0.085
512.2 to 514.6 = -0.081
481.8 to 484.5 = -0.065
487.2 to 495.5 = -0.025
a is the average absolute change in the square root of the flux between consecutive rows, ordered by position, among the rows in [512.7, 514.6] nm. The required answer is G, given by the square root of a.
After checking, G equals 0.36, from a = 0.128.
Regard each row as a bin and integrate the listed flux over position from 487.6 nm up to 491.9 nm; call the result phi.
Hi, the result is 1065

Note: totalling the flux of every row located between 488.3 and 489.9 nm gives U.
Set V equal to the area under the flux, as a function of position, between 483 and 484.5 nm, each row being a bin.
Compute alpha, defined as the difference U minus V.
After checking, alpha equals 1367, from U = 1731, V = 364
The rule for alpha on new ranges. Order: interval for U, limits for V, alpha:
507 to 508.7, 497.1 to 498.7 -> 1260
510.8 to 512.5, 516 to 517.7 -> 1174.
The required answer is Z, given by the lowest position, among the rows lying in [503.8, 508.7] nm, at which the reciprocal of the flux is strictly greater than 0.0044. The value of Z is 505.100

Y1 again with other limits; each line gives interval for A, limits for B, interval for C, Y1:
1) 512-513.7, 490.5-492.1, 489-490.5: 0.188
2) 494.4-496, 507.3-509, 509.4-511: 0.547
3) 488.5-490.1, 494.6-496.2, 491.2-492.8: 0.521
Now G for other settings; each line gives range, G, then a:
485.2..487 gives 0.26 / 0.069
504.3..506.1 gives 0.38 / 0.143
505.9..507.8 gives 0.23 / 0.055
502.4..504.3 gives 0.25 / 0.060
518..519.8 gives 0.29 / 0.082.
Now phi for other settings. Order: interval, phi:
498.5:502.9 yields 1076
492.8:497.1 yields 1055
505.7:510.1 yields 1037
